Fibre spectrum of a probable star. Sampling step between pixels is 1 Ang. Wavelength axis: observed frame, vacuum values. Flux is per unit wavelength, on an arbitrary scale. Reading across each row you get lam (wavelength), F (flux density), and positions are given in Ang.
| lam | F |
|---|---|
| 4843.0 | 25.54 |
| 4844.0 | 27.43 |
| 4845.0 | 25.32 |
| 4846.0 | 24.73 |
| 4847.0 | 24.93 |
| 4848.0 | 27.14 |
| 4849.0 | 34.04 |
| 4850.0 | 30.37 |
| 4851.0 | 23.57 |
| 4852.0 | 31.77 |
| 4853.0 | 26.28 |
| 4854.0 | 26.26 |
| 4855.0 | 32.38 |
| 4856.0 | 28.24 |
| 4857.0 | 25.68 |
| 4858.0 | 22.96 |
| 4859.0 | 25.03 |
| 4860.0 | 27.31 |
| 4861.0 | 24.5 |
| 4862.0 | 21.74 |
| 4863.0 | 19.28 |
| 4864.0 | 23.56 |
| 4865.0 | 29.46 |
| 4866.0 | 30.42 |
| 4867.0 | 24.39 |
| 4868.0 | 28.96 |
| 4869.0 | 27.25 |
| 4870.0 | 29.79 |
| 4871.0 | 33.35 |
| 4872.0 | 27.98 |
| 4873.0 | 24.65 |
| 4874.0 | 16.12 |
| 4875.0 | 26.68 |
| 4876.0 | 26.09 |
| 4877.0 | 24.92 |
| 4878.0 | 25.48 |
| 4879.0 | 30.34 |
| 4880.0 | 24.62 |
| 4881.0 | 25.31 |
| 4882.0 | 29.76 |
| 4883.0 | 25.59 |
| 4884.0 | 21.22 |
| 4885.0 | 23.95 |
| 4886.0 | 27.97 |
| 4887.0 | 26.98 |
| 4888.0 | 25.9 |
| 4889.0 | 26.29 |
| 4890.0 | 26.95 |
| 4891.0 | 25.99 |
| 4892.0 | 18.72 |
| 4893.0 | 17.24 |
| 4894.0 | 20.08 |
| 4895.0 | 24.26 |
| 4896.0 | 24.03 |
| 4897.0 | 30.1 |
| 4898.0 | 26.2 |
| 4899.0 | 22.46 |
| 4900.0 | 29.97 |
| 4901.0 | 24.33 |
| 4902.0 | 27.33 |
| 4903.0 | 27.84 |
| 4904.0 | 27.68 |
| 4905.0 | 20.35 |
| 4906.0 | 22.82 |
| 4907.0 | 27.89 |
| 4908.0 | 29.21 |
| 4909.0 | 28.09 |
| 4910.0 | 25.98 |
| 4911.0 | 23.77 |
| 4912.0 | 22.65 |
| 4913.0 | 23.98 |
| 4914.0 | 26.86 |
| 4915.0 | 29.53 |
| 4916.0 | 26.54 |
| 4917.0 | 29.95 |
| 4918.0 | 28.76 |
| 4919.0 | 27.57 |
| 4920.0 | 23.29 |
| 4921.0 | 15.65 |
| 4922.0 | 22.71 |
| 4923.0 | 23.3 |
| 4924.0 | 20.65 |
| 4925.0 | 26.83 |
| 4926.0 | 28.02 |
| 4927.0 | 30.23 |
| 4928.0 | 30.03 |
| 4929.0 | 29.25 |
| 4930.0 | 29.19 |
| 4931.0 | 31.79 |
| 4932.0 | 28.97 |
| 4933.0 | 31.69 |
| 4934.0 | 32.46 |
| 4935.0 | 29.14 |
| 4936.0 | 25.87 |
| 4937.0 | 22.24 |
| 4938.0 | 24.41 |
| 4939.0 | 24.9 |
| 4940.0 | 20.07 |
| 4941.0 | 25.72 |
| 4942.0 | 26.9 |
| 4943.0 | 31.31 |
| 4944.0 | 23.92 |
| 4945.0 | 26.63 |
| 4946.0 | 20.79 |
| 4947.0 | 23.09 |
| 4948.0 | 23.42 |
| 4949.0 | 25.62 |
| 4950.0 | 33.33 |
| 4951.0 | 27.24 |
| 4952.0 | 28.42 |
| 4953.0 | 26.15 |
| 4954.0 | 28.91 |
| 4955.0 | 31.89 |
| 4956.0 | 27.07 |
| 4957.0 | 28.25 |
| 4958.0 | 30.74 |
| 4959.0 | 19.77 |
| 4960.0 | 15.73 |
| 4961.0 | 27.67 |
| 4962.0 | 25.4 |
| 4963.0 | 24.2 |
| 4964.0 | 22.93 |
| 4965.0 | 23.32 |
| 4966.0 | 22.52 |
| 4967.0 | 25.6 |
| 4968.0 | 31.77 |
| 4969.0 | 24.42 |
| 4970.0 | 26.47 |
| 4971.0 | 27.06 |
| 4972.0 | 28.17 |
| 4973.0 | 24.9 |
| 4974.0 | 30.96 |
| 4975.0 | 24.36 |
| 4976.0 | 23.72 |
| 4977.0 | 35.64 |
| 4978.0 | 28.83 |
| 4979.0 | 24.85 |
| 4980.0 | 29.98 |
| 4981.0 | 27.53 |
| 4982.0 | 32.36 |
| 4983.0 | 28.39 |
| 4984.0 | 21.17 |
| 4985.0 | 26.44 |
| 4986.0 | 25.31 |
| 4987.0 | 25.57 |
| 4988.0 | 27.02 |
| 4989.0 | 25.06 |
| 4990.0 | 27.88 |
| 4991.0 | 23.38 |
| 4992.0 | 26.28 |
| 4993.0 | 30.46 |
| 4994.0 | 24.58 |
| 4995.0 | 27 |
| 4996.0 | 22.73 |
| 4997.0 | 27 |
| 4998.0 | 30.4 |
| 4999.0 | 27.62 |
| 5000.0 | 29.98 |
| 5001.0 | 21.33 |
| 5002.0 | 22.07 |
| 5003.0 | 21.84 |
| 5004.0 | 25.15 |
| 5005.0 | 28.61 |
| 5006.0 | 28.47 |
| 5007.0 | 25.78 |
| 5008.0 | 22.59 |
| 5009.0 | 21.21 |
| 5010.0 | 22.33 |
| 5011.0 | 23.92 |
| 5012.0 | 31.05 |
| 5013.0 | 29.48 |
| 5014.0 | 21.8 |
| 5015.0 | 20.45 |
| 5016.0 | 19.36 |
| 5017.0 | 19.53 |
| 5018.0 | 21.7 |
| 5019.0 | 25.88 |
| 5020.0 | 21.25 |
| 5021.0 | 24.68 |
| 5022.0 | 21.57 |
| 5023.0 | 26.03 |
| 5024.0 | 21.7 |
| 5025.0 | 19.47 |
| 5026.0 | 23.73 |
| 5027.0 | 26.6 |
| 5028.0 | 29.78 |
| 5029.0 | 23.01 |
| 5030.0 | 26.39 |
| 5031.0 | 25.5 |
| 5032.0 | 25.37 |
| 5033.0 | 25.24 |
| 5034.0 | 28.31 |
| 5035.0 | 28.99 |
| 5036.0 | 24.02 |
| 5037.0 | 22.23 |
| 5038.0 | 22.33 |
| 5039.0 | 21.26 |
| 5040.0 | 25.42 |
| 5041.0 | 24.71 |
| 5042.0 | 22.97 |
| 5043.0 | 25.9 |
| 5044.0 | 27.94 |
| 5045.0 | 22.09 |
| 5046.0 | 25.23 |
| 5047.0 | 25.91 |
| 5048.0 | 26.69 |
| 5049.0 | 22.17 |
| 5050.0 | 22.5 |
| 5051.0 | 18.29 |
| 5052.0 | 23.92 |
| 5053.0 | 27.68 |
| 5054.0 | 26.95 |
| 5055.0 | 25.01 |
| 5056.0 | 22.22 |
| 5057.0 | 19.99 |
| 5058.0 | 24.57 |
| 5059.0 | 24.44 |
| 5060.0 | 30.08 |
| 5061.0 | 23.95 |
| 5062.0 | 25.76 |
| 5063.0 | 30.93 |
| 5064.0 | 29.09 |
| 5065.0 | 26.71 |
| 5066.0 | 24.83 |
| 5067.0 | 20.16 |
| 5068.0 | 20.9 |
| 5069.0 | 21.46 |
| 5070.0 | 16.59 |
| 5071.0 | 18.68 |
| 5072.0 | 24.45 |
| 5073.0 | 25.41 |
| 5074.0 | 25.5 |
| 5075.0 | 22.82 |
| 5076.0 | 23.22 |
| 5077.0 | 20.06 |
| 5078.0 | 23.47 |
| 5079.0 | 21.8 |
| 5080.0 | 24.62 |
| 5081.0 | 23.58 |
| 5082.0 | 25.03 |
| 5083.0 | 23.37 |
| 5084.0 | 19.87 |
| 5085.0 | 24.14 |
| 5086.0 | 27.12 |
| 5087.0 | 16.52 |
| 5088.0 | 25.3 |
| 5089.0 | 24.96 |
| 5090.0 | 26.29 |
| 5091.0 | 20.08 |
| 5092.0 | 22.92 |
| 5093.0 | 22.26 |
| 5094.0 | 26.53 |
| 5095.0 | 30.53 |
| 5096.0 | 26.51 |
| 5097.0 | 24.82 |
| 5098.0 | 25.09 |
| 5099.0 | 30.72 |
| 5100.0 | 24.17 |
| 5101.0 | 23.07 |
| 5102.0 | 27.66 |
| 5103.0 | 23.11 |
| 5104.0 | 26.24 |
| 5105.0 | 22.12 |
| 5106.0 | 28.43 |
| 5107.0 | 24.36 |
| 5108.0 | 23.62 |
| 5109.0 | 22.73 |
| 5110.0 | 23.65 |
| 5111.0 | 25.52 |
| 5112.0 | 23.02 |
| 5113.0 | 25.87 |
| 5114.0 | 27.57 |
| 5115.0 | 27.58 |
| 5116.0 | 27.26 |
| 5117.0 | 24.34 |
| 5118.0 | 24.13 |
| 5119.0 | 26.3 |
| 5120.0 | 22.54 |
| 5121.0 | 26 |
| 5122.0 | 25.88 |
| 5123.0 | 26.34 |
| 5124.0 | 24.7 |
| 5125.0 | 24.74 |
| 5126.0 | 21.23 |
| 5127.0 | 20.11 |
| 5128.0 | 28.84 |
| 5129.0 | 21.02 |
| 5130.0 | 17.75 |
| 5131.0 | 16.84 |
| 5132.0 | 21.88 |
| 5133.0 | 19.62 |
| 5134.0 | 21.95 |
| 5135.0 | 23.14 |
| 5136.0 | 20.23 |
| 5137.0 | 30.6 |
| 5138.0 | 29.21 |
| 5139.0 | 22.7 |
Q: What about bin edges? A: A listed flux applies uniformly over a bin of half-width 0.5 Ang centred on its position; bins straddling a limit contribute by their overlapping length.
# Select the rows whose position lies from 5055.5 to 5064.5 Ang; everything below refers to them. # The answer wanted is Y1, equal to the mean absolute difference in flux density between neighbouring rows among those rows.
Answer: 3.4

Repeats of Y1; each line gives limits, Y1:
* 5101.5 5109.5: 3.4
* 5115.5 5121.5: 2.5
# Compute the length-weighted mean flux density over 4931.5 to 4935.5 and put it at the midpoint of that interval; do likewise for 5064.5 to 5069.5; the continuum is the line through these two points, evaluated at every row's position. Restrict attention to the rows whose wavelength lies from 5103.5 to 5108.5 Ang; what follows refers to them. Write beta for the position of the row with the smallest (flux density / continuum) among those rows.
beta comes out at 5105.0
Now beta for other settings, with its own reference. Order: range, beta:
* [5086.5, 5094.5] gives 5087.0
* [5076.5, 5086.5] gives 5077.0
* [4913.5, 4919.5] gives 4916.0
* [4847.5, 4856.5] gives 4851.0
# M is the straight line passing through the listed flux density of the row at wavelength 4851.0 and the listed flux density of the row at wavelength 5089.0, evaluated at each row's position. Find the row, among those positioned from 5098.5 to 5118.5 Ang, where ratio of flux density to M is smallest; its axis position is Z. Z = 5105.0 Ang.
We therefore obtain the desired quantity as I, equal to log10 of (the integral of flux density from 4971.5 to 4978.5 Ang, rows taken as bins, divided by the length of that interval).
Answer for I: 1.45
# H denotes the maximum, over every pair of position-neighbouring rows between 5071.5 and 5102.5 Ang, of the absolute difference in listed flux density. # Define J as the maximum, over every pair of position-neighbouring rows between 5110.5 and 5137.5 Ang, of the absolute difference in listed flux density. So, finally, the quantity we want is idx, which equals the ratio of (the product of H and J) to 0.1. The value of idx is 1099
